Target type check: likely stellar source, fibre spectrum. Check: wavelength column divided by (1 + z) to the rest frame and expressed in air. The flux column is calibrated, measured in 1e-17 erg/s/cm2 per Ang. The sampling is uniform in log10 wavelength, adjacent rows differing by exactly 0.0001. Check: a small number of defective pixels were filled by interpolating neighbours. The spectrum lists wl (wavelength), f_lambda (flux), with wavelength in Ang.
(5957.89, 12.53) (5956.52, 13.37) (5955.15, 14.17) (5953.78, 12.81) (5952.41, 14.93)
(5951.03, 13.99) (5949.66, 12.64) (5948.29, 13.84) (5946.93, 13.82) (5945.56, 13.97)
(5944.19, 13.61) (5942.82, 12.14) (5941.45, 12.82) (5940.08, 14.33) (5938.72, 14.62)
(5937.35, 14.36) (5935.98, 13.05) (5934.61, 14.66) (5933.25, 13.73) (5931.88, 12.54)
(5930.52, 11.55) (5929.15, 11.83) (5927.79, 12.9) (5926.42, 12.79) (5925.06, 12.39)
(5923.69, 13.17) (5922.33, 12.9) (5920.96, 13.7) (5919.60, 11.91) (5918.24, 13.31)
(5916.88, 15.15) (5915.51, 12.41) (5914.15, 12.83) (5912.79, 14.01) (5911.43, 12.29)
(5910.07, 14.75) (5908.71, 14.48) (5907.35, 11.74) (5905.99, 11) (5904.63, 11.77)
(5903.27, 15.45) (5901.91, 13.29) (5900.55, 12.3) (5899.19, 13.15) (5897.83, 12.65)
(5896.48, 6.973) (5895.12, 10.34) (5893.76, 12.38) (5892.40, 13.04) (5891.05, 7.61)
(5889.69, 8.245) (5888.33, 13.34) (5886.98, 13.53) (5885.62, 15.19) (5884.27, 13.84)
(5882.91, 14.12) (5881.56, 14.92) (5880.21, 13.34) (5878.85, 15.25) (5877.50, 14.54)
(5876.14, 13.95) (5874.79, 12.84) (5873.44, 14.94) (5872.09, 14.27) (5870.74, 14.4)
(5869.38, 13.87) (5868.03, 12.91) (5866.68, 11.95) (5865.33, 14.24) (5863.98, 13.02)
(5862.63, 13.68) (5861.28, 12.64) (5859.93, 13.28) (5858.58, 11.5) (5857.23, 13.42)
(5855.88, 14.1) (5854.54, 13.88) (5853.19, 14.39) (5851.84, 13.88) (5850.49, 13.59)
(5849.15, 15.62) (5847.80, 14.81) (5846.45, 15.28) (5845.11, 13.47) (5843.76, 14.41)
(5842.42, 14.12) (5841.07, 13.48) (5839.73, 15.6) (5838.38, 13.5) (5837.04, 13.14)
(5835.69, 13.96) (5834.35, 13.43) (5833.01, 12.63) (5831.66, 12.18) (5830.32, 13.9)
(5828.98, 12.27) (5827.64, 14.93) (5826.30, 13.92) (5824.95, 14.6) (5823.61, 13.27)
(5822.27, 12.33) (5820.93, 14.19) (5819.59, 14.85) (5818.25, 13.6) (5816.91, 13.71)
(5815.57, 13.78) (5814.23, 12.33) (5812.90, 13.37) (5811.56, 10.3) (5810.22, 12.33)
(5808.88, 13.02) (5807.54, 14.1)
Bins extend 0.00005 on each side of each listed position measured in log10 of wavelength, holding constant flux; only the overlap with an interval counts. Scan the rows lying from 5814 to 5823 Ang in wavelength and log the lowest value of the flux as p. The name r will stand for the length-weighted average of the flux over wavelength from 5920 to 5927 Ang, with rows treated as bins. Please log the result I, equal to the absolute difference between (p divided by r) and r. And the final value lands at 12.0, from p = 12.33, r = 12.9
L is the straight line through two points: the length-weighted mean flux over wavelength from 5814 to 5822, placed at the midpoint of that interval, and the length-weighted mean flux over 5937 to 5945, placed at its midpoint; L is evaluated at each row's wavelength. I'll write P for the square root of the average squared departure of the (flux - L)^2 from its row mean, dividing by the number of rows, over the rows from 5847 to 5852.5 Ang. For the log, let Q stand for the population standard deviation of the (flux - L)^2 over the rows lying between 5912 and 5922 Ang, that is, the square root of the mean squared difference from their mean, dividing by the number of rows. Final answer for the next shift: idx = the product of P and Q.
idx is 1.6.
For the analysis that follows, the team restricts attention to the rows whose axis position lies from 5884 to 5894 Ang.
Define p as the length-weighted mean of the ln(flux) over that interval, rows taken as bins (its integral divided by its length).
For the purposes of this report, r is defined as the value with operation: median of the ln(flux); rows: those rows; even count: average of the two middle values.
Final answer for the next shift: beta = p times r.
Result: 6.35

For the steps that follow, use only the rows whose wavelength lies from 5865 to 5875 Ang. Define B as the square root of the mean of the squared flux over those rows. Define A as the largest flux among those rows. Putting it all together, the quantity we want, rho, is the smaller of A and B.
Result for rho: 13.7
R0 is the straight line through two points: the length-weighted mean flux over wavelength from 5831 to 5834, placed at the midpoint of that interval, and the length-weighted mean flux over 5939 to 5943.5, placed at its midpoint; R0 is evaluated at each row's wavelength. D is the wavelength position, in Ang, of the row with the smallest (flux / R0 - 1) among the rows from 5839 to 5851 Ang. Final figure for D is 5845.11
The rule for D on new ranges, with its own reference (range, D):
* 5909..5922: 5919.60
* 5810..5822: 5811.56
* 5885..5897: 5896.48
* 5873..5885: 5874.79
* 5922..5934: 5930.52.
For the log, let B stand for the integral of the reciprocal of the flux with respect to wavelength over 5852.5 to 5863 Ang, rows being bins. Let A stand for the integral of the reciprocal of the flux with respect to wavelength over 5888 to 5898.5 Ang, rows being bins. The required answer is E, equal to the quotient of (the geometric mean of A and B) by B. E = 1.16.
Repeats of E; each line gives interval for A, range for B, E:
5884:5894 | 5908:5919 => 1.04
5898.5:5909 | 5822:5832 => 1.05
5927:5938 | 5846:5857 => 1.05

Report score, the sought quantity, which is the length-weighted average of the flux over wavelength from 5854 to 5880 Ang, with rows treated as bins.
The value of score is 13.6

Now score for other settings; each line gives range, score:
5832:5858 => 14.0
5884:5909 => 12.1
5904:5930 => 12.9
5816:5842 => 13.7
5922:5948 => 13.2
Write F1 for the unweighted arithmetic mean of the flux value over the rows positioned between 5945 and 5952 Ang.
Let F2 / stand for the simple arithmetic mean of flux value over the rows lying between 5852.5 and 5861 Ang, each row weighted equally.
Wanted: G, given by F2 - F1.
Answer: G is -0.2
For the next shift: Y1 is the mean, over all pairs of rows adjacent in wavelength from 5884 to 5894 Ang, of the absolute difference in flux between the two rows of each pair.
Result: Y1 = 2.1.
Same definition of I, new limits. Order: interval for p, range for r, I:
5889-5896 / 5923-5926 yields 12.2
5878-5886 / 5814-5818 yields 12.4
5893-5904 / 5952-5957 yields 13.3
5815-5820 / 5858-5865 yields 11.9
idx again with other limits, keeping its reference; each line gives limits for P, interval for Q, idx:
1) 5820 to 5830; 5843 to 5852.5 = 1.1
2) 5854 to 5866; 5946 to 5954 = 0.9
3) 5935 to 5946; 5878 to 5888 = 0.7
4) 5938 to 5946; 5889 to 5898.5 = 12.6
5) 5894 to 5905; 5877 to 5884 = 12.5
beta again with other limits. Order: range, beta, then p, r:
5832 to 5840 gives 6.77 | 2.60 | 2.60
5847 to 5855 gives 7.05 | 2.66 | 2.65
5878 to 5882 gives 7.22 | 2.67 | 2.70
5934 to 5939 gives 7.06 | 2.64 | 2.67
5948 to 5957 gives 6.86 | 2.61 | 2.63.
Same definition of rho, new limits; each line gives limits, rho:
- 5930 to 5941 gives 13.6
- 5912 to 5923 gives 13.3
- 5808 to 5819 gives 12.9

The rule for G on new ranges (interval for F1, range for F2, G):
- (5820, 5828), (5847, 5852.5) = 0.6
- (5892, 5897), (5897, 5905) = 2.4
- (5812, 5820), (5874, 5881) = 0.4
